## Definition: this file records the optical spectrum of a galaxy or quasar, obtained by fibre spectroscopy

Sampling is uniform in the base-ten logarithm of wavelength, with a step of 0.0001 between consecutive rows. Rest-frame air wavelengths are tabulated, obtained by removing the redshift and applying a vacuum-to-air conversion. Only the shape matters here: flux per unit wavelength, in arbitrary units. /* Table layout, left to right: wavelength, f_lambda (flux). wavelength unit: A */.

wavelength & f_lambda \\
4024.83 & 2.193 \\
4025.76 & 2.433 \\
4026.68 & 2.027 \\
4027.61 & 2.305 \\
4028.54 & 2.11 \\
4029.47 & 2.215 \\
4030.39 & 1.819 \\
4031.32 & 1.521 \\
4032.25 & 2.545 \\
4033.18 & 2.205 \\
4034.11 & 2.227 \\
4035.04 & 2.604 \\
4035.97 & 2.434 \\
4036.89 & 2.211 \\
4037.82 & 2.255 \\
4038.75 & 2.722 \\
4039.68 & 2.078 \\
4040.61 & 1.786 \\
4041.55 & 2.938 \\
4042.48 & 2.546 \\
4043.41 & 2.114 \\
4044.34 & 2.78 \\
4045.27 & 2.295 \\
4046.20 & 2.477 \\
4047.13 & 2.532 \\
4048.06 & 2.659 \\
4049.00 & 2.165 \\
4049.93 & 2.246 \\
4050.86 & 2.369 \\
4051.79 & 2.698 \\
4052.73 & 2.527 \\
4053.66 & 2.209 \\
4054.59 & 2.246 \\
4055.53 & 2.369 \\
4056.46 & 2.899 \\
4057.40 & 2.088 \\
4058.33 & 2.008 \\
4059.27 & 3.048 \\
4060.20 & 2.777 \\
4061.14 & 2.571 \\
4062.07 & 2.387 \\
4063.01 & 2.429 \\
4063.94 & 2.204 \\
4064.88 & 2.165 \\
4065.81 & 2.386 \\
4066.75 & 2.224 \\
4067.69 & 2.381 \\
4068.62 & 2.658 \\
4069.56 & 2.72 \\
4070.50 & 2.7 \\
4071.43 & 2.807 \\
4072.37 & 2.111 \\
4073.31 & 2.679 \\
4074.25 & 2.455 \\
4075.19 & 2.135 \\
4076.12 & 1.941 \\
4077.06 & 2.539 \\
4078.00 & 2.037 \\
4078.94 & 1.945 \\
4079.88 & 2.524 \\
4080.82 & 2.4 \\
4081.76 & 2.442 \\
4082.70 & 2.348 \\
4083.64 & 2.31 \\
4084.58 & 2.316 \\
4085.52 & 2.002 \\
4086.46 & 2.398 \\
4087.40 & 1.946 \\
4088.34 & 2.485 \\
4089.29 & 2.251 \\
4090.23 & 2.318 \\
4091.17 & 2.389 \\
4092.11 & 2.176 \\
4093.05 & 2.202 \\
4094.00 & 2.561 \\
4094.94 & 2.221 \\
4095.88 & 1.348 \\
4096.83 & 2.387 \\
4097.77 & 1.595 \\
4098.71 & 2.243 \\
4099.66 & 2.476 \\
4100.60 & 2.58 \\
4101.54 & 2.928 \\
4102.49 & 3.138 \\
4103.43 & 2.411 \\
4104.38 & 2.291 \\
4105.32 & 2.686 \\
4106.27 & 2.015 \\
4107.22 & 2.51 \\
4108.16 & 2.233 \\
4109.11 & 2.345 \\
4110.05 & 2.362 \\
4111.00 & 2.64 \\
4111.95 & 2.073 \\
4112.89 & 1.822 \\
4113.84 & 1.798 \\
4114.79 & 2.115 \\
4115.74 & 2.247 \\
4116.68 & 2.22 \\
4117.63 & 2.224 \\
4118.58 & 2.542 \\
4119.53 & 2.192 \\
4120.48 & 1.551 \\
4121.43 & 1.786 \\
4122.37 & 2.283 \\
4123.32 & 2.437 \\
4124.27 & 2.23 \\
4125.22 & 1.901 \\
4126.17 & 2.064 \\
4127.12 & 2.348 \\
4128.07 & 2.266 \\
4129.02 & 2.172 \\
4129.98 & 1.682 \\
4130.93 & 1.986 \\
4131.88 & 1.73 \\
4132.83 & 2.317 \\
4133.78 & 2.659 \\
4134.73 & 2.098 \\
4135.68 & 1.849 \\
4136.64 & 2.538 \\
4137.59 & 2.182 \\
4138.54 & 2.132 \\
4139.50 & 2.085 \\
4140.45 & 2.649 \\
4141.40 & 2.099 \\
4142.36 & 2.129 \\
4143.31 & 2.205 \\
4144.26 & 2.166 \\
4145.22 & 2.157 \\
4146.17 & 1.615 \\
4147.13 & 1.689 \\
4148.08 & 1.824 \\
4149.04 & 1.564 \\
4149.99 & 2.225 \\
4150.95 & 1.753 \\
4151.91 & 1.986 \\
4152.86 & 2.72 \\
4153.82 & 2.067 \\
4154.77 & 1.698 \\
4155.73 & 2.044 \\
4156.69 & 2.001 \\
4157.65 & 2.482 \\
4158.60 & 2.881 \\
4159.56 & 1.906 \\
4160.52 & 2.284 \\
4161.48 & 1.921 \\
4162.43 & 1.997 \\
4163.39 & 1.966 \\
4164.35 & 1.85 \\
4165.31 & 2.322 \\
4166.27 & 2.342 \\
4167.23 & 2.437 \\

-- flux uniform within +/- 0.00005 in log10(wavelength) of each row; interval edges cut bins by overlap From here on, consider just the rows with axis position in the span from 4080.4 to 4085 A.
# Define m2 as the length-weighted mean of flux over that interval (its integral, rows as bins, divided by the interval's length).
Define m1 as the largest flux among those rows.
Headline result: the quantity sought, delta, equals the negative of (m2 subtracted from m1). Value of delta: -0.08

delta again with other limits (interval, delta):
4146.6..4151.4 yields -0.42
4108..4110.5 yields -0.04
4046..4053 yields -0.24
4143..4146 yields -0.09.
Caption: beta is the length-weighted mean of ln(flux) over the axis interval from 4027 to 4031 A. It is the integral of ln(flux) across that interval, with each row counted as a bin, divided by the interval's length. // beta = 0.73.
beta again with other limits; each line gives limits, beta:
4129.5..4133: 0.63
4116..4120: 0.83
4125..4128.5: 0.77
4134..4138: 0.78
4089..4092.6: 0.83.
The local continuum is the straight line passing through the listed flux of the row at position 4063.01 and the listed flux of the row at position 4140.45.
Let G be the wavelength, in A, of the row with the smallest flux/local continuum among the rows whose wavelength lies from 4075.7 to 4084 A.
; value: 4078.94 A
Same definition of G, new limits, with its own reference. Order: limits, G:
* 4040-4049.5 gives 4040.61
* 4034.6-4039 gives 4036.89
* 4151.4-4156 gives 4154.77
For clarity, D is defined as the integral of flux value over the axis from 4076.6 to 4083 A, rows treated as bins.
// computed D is 15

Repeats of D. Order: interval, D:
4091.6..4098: 13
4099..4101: 5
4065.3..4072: 17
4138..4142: 9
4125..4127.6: 6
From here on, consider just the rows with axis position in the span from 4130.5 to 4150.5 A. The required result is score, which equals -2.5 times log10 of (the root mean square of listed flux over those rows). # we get -0.81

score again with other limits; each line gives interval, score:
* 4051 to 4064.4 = -0.99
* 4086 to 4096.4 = -0.87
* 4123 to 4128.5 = -0.86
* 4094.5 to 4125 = -0.89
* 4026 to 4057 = -0.93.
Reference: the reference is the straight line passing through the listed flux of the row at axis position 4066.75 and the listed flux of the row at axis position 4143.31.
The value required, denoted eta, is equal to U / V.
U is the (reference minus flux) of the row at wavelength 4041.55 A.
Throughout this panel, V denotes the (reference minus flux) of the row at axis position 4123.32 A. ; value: 3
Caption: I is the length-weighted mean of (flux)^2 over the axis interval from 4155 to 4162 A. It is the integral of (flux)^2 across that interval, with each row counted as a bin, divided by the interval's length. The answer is 4.9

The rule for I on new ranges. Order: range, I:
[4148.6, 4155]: 4.2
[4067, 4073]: 6.6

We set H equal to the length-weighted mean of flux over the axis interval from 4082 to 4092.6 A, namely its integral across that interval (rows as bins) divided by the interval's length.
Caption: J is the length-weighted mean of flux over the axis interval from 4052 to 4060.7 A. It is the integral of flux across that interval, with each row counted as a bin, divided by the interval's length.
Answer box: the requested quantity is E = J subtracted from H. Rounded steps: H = 2.27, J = 2.47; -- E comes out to -0.196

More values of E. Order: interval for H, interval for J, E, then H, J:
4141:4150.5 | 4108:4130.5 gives -0.180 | 1.96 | 2.15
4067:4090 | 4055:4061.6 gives -0.178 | 2.35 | 2.53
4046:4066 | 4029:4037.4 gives 0.230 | 2.43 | 2.20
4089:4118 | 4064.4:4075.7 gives -0.165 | 2.28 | 2.45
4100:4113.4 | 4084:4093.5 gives 0.180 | 2.43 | 2.25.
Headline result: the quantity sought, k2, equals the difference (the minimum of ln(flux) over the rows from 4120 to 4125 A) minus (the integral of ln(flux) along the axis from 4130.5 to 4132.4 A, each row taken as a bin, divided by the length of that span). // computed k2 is -0.2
